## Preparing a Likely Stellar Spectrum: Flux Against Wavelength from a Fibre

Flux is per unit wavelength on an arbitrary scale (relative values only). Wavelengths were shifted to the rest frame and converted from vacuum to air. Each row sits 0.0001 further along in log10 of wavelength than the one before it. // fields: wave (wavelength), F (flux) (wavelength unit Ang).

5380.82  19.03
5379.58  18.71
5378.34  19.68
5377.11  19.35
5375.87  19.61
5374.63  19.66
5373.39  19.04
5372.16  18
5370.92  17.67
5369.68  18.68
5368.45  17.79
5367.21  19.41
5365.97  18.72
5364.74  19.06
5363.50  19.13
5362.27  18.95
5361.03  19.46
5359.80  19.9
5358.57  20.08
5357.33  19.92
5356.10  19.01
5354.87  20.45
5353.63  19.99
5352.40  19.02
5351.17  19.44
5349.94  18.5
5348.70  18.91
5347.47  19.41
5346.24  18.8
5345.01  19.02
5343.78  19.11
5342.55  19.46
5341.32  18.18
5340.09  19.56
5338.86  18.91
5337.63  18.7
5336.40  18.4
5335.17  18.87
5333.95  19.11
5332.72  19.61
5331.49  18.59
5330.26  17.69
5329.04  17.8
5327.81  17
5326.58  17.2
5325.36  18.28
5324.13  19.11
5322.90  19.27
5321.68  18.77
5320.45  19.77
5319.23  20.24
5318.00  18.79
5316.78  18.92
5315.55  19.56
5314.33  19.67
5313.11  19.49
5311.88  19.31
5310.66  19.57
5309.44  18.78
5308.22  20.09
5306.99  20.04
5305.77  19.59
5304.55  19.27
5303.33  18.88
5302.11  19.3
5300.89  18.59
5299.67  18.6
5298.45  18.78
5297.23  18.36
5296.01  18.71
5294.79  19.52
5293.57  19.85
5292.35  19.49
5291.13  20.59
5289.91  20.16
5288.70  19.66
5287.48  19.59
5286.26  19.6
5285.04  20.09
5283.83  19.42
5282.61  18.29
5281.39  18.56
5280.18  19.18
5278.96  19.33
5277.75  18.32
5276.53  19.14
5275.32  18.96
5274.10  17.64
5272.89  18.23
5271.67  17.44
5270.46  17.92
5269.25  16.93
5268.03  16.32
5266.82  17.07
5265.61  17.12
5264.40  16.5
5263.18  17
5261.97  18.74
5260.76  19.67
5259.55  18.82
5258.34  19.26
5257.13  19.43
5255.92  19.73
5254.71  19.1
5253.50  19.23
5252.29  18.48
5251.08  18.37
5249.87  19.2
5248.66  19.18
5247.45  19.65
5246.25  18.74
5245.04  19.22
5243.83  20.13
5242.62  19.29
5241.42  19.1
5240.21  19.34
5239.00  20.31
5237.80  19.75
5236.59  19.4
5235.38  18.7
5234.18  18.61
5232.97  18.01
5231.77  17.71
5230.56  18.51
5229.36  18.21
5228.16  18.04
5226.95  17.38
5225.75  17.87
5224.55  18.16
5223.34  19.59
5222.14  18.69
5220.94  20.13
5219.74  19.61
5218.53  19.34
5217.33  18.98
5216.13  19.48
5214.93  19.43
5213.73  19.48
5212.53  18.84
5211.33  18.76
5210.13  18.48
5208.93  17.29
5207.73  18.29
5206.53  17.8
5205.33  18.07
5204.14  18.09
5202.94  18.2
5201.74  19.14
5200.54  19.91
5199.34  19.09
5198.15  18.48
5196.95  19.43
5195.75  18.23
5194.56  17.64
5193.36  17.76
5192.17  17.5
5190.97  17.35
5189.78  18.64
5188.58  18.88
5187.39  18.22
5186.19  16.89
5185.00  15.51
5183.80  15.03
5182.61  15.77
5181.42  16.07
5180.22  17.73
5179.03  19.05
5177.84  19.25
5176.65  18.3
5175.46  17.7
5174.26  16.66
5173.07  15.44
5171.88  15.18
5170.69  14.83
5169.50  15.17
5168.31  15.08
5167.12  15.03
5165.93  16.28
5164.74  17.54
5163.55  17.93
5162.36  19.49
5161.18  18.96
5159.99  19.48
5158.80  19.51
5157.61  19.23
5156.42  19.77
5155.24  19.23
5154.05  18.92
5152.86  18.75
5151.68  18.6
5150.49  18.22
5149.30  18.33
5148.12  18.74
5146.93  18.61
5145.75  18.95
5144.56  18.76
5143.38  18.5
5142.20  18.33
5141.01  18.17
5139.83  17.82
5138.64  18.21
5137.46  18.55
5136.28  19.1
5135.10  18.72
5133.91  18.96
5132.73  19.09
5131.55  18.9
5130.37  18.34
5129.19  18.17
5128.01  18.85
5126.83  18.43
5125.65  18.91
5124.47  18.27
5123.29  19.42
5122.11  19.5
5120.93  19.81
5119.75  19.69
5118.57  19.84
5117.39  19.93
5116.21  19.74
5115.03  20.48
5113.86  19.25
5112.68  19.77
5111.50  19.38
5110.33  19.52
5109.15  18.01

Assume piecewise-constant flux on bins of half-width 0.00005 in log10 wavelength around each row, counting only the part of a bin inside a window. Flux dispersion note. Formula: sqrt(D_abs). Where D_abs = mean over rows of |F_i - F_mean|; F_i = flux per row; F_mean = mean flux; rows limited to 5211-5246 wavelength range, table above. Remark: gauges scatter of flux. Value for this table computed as 0.79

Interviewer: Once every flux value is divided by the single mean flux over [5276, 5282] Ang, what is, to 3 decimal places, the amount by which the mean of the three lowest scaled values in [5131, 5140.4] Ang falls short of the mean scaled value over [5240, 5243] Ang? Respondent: 0.056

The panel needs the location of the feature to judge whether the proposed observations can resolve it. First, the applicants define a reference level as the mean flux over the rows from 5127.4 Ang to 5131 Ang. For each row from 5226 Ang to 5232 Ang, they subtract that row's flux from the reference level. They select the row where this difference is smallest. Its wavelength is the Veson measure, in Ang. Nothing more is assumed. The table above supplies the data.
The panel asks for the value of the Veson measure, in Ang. 5230.56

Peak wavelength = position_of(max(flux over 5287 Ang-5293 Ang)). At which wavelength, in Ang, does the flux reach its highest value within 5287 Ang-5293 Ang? 5291.13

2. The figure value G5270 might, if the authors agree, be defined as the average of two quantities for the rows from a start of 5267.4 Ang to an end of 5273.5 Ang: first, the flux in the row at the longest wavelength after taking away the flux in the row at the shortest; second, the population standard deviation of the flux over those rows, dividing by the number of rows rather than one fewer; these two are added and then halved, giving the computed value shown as 1.3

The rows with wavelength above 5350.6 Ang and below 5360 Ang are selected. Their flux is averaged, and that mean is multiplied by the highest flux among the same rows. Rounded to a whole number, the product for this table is 403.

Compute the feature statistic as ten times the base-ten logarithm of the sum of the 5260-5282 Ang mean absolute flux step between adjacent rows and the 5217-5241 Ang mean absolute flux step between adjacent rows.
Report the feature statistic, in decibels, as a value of 1.2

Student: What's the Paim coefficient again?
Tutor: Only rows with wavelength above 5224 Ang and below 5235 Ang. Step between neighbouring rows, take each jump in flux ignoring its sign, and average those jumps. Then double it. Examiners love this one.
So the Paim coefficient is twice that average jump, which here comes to 0.90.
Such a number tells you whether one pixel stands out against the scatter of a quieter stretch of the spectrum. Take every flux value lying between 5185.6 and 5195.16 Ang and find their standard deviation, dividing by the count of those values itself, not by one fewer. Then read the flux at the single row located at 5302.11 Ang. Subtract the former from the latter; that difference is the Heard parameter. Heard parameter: 18.7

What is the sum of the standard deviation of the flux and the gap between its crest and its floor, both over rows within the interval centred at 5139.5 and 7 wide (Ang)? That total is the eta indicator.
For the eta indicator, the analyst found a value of 1.7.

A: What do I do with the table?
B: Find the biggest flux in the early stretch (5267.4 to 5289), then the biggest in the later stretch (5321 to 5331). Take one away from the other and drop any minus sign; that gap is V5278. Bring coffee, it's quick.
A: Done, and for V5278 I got 0.82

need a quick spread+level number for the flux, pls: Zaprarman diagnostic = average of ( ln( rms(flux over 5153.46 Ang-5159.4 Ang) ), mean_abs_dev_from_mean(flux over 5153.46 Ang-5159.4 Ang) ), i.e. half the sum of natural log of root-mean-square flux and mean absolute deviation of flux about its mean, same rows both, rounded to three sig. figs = 1.60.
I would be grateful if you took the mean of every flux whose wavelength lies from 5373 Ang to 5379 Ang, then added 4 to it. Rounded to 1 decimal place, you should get 23.5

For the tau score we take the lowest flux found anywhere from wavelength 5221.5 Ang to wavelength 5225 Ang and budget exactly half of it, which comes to 9.08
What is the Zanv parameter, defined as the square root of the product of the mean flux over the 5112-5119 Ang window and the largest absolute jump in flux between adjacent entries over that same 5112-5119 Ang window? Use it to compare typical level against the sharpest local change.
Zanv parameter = 4.94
